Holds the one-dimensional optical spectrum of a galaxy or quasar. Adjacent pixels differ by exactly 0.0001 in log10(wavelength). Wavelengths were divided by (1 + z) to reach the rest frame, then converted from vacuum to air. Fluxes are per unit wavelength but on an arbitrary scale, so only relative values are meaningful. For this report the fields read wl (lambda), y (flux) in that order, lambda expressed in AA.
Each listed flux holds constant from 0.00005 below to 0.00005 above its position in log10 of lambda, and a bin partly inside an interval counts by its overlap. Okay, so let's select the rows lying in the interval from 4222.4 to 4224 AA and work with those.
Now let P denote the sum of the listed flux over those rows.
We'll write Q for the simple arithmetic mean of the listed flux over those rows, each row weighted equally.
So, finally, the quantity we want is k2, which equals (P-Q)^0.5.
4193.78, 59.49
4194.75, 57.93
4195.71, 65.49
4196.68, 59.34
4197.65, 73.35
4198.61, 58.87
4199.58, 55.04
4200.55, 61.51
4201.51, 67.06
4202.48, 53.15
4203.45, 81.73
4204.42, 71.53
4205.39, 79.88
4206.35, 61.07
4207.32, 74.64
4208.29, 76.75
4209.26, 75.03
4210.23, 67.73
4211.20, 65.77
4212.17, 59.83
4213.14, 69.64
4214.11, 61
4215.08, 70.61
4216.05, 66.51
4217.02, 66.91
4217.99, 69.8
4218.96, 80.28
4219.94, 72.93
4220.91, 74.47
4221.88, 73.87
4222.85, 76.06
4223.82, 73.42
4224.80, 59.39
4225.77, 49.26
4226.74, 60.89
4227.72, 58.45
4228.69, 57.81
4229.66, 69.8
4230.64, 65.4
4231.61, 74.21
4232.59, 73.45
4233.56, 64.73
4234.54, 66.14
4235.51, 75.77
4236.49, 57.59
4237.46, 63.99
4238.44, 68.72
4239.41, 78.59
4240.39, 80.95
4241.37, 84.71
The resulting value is 9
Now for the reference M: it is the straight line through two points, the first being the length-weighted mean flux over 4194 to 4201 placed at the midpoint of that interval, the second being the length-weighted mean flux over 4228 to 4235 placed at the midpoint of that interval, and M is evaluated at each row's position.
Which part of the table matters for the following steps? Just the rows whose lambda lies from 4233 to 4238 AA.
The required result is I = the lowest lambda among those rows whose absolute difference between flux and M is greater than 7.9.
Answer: 4235.51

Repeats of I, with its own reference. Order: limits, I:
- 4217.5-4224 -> 4218.96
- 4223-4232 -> 4225.77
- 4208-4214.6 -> 4208.29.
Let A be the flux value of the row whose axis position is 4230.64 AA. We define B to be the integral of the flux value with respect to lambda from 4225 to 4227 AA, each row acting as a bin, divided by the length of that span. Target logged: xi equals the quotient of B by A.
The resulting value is 0.8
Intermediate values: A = 65.4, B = 55.2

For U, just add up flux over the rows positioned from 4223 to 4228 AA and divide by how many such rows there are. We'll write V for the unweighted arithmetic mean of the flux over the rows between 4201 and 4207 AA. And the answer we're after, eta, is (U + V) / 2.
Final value 64.7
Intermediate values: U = 60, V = 69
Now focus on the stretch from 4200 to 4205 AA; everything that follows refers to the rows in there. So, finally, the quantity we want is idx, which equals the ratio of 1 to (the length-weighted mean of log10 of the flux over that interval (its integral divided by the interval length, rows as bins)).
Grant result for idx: 0.549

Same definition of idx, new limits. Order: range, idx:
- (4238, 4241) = 0.531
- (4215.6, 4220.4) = 0.540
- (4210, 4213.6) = 0.551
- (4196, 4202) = 0.557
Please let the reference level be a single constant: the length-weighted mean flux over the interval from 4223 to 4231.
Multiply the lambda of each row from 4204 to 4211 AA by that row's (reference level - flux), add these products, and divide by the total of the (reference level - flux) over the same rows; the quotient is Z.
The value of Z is 4207.2 AA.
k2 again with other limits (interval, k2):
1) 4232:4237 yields 16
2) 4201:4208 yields 20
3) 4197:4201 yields 14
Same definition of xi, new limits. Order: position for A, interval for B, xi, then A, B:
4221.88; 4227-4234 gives 0.9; 73.87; 66.1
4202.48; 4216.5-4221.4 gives 1.4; 53.15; 72.8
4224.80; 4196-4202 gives 1.1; 59.39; 62.6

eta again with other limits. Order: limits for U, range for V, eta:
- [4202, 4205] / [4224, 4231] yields 64.5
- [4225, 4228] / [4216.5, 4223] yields 64.8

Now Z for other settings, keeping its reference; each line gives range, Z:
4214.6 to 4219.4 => 4217.5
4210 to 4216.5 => 4213.4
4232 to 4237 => 4233.8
